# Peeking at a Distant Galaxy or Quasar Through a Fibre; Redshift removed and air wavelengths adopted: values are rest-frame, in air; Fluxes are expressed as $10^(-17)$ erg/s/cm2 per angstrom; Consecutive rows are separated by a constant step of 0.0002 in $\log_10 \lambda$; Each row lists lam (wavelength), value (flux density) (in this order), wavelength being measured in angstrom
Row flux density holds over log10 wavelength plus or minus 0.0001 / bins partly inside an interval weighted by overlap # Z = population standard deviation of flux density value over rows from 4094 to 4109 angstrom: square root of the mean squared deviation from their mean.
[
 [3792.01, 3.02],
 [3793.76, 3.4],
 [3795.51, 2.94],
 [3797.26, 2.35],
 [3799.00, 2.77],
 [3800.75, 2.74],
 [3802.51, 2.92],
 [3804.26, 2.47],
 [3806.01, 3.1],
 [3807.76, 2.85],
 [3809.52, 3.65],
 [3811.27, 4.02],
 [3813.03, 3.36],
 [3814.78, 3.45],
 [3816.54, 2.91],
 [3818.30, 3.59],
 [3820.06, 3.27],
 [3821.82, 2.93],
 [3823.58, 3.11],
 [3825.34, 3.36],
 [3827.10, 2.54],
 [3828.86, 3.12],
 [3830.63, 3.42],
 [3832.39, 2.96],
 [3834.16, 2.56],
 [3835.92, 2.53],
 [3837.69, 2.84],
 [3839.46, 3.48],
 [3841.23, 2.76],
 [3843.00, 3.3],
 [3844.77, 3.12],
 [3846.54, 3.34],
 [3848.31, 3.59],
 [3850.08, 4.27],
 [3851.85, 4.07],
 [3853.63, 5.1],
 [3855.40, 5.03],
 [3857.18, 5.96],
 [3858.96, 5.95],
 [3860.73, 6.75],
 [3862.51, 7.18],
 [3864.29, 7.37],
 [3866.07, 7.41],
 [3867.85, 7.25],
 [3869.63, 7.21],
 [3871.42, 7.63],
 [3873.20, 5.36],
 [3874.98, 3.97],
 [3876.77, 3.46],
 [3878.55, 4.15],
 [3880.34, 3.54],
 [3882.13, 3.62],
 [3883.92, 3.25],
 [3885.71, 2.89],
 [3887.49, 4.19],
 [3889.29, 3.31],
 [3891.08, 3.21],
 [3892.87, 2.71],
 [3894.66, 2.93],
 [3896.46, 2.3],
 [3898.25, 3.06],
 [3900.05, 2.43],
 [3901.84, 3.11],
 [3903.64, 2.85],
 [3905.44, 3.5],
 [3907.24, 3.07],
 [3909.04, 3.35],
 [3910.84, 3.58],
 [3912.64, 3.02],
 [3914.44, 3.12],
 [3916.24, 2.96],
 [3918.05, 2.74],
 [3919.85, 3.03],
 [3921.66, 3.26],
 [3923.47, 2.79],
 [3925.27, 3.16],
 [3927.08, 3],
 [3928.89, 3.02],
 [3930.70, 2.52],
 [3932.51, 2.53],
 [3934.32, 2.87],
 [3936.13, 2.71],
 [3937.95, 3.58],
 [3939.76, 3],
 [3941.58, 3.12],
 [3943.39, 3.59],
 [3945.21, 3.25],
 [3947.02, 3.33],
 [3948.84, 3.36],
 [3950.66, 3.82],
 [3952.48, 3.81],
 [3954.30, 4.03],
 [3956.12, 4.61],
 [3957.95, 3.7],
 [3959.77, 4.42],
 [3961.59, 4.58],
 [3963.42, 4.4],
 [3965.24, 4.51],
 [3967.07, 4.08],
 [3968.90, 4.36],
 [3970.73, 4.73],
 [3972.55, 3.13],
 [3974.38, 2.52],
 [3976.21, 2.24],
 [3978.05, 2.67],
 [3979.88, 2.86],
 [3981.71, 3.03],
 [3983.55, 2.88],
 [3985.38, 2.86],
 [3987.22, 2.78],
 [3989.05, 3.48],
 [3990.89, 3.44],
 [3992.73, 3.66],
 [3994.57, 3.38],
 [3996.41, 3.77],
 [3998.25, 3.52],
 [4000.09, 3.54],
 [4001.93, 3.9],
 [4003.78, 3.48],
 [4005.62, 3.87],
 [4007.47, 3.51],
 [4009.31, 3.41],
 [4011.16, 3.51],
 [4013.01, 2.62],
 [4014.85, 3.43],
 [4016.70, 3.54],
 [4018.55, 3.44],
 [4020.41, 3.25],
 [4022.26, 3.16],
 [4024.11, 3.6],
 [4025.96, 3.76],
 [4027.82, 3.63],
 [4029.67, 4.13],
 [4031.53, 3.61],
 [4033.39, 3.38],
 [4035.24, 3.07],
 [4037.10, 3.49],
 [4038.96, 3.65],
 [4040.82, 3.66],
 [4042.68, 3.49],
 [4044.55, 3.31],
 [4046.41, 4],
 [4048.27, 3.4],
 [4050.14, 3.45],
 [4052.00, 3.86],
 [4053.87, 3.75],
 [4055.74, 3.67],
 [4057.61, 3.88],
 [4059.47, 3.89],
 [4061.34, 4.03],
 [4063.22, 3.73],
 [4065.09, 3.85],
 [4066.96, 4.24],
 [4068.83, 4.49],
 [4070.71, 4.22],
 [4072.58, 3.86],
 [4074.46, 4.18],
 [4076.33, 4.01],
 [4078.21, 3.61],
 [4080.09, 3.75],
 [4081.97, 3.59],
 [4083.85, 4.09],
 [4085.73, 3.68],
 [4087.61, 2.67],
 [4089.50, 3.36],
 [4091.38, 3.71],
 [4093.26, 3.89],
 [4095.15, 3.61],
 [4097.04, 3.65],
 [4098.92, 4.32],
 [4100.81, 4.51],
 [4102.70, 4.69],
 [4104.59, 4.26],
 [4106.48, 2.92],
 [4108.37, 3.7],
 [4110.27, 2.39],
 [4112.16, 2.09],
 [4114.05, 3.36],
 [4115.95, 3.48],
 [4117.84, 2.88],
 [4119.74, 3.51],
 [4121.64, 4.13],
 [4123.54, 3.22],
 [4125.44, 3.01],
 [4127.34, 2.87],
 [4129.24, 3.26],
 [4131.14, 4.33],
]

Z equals 0.55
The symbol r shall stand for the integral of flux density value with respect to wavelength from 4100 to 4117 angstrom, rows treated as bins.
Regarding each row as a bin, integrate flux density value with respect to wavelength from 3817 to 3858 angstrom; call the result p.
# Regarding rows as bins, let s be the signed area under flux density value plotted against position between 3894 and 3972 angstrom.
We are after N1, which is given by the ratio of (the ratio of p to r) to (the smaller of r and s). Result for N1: 0.041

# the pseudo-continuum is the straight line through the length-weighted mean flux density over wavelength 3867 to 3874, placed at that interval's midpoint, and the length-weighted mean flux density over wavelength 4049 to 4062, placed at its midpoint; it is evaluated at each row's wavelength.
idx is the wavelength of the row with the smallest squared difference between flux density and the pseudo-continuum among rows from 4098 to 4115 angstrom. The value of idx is 4106.48 angstrom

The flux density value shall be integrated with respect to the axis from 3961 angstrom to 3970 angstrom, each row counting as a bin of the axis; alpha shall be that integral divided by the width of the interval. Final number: 4.4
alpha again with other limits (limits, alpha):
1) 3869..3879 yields 5.3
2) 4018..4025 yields 3.4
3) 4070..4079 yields 4.0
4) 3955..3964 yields 4.3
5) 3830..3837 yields 2.8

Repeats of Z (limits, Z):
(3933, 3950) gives 0.29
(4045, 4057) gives 0.21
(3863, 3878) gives 1.59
